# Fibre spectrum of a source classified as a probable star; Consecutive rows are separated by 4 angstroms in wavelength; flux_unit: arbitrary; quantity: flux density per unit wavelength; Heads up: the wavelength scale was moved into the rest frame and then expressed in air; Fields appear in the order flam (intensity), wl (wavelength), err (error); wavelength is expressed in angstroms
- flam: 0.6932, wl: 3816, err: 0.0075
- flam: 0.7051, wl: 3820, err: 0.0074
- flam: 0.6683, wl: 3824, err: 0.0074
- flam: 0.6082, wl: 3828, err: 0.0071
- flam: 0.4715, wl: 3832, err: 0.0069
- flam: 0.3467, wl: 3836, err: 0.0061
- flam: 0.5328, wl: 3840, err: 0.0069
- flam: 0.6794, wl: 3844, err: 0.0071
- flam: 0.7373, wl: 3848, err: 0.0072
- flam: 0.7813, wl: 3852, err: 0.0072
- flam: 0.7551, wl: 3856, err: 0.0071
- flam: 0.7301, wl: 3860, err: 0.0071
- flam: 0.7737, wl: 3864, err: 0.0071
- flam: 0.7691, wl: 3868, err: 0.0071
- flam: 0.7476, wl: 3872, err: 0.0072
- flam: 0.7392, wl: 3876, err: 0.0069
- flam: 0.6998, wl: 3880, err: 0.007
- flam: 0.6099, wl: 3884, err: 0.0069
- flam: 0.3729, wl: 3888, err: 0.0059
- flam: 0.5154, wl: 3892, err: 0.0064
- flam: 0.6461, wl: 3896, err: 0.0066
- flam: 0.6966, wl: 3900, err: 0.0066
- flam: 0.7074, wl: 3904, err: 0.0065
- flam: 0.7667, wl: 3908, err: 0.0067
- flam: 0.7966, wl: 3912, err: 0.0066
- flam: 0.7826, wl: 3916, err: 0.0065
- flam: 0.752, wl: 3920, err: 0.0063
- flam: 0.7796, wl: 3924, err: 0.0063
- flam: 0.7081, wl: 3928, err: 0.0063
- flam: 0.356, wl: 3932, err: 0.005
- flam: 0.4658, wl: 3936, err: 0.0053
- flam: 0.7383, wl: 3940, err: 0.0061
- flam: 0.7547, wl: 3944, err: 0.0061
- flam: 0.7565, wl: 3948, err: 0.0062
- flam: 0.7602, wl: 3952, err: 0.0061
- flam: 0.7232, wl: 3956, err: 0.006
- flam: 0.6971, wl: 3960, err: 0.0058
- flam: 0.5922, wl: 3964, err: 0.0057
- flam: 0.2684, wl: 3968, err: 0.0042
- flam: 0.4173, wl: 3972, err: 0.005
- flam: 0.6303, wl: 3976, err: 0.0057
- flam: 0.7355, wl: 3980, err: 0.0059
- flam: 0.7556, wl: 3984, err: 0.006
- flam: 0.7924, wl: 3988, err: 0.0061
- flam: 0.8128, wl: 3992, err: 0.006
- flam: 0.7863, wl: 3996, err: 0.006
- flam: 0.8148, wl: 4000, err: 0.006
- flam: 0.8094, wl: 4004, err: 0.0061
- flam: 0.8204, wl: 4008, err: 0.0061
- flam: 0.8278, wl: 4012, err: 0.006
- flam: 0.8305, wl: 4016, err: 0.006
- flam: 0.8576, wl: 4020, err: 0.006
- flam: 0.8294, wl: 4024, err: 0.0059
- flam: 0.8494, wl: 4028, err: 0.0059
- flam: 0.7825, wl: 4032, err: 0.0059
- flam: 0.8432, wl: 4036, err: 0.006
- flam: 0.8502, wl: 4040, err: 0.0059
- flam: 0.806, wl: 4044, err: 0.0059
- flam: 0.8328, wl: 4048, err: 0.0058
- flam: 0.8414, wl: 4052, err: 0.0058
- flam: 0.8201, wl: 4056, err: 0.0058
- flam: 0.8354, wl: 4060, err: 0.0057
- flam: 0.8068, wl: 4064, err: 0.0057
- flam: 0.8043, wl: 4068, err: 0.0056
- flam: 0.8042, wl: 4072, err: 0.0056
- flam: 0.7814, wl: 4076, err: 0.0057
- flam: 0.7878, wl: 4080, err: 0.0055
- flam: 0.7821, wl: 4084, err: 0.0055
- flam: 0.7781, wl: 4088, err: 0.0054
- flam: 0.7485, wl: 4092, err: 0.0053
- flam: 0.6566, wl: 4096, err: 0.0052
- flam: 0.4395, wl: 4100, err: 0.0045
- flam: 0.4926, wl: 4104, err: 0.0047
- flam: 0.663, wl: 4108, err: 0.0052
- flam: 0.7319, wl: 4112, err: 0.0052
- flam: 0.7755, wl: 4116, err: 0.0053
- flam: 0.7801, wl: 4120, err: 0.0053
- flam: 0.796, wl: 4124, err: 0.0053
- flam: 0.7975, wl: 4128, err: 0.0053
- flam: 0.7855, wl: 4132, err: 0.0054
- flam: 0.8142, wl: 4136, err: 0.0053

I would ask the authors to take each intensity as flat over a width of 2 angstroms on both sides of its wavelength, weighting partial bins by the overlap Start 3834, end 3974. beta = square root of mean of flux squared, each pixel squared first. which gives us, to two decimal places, 0.67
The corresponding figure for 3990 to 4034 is 0.82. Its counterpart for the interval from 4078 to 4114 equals 0.69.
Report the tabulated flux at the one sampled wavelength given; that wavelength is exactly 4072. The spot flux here 0.8042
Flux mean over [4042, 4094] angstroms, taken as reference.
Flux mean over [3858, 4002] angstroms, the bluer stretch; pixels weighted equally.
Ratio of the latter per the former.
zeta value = 0.85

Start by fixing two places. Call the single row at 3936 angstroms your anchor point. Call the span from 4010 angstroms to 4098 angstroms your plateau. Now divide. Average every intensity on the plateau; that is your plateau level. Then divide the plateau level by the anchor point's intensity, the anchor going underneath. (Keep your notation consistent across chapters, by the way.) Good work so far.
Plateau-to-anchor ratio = 1.73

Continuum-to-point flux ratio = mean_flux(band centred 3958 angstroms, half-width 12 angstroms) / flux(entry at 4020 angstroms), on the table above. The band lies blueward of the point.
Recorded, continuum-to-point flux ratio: 0.74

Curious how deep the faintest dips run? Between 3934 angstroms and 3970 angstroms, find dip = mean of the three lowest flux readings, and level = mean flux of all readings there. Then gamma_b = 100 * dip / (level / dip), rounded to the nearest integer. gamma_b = 31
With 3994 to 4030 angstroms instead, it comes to 78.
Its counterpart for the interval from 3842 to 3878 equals 69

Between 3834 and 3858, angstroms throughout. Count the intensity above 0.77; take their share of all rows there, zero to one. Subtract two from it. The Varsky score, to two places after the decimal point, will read -1.83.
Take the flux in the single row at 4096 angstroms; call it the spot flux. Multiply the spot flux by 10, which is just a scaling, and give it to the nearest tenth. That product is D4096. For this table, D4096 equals 6.6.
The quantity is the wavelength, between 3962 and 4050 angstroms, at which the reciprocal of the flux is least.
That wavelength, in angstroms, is 4020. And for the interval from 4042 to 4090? 4052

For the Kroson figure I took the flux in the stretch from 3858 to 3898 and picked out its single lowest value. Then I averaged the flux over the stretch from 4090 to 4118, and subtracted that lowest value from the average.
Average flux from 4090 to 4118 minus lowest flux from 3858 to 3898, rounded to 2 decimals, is 0.27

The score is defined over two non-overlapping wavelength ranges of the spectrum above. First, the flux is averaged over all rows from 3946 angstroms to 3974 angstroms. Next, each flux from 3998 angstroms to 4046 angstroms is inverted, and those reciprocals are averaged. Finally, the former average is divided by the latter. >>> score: 0.50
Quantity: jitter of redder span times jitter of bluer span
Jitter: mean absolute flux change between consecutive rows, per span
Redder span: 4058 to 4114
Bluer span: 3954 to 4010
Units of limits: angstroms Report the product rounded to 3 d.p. 0.004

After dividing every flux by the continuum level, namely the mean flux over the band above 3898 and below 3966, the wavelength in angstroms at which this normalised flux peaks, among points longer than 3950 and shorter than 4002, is 4000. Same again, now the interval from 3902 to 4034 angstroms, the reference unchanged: 4020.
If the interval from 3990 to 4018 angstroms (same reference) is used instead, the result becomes 4016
